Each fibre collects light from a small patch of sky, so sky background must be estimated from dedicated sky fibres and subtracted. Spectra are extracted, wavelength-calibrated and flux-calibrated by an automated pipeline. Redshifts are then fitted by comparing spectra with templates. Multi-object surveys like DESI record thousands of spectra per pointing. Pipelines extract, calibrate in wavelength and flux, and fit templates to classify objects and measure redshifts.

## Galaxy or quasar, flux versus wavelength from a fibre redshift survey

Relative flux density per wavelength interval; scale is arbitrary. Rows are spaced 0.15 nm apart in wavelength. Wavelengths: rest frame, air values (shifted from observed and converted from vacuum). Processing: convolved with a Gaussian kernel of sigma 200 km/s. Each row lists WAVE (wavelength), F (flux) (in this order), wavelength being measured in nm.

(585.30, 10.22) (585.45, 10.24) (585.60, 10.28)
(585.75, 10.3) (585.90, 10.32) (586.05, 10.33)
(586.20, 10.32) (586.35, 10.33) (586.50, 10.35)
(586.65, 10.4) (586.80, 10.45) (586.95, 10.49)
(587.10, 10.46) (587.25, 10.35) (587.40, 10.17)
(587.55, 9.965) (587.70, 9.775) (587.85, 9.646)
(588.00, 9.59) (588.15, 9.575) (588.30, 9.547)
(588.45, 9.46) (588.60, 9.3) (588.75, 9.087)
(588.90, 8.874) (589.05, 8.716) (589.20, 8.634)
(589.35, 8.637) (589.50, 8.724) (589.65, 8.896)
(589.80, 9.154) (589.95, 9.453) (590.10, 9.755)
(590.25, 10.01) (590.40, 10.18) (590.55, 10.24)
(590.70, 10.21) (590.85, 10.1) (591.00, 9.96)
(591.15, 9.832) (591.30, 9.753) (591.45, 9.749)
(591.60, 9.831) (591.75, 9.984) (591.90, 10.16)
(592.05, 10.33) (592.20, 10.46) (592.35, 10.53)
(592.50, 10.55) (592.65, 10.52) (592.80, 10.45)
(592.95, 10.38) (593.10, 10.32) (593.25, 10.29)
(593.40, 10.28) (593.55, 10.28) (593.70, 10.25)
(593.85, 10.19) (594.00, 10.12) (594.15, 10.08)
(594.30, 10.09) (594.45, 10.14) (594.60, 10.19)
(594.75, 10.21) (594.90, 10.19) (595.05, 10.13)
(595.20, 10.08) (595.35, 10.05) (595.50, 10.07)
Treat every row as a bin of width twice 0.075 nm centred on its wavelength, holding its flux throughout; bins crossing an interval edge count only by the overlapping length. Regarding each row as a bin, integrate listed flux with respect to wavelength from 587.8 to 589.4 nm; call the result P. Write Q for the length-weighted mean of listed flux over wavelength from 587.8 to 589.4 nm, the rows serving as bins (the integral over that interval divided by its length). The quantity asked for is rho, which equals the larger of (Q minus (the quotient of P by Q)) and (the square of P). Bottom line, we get 216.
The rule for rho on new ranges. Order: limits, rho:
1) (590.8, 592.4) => 259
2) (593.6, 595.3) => 298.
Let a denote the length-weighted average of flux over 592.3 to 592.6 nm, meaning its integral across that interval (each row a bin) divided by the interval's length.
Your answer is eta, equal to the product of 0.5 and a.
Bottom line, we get 5.27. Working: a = 10.5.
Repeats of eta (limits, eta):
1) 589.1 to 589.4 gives 4.32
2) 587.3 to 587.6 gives 5.05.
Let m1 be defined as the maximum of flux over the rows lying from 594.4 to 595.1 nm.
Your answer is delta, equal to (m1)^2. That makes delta 104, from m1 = 10.21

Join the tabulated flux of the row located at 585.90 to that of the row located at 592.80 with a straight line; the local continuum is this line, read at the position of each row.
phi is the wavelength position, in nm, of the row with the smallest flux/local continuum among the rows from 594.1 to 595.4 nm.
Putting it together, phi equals 595.35 nm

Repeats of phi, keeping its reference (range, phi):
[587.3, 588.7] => 588.60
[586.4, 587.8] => 587.70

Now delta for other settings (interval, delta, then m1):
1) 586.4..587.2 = 110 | 10.49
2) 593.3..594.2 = 106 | 10.28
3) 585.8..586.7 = 108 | 10.4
